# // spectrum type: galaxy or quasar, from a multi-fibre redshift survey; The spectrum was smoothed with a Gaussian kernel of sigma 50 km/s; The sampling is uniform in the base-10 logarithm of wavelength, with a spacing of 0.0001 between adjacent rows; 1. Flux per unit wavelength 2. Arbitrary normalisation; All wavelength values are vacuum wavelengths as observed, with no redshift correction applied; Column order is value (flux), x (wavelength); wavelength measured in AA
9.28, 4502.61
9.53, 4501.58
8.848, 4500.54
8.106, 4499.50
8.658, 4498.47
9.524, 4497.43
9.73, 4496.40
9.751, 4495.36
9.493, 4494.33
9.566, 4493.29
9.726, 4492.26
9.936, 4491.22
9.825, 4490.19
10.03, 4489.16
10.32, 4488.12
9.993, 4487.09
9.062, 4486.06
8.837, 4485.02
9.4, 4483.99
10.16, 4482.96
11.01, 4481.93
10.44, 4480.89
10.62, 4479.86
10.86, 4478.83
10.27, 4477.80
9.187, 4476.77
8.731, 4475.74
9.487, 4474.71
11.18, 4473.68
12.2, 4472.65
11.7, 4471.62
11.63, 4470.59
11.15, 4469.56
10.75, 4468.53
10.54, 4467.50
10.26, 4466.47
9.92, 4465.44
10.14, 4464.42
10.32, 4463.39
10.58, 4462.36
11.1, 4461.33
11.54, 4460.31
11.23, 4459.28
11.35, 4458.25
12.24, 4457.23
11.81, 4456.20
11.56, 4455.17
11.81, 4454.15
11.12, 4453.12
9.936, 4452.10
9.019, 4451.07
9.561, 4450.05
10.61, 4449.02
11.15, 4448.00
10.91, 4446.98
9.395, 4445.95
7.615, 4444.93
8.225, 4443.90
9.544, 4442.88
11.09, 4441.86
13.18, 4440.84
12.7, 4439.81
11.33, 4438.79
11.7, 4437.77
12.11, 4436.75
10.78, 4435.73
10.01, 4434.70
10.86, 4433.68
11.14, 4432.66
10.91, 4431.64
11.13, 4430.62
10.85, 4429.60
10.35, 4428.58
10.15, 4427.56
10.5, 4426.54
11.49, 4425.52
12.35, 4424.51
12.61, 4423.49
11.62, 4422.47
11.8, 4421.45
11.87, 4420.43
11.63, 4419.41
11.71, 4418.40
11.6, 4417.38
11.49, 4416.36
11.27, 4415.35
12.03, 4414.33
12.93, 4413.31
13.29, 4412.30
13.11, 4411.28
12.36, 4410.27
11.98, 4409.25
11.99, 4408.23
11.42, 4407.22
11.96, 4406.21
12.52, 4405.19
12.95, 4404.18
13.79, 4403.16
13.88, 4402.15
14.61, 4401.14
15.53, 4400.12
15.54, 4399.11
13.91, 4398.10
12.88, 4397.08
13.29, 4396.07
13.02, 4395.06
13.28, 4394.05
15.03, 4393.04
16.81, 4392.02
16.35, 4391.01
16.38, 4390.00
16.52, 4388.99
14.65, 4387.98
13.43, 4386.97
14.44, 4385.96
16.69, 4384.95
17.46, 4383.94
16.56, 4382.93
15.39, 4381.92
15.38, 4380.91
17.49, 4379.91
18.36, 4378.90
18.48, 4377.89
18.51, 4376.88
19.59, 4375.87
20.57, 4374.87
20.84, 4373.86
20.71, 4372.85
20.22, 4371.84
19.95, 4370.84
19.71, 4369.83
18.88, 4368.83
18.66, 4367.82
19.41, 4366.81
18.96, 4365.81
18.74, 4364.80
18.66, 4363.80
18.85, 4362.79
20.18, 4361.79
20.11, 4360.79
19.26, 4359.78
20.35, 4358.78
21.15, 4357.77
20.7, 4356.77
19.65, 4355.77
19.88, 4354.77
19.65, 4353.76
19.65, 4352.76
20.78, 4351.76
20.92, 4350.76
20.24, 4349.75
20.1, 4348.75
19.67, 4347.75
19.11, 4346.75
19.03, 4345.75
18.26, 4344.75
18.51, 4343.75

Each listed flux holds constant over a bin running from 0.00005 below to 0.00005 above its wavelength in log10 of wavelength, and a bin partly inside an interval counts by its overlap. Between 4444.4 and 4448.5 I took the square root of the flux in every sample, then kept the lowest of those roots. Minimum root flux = 2.8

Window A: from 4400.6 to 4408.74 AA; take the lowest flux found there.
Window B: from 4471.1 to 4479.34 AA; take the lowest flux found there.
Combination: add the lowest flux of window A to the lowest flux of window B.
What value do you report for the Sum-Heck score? 20.2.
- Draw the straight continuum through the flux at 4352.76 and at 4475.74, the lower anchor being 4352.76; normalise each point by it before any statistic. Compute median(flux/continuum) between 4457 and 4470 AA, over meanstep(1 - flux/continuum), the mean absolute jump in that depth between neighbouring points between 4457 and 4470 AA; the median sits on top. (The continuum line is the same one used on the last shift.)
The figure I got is 33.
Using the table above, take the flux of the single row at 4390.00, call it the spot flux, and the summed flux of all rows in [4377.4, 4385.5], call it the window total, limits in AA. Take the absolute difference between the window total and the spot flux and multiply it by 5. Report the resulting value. 597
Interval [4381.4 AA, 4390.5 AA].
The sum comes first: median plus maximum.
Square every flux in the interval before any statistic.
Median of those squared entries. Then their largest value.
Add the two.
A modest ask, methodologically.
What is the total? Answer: 573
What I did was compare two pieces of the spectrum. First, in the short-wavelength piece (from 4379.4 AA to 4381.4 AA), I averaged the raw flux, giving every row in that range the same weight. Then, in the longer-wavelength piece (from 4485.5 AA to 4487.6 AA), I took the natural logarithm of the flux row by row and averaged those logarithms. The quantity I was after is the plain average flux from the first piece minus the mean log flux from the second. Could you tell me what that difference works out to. 14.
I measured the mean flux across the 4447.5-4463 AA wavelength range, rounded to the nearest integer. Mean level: 11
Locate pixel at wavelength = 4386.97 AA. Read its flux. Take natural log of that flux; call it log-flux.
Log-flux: 2.6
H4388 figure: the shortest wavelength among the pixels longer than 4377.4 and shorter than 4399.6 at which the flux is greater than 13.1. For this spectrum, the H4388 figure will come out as 4377.89 AA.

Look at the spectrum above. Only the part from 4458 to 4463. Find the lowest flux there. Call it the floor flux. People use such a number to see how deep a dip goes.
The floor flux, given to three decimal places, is 10.580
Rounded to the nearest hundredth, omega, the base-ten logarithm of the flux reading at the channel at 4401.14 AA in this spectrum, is 1.16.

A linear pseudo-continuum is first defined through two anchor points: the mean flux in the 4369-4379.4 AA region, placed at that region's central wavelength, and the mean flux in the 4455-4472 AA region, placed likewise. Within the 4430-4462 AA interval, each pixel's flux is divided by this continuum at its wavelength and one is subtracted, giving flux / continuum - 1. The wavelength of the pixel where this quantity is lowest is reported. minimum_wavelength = 4444.93 AA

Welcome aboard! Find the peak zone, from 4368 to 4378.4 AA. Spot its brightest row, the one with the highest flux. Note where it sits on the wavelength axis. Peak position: 4373.86 AA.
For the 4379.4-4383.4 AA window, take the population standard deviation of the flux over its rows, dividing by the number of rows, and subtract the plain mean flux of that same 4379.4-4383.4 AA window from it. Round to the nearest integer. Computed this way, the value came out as -15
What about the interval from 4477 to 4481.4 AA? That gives -10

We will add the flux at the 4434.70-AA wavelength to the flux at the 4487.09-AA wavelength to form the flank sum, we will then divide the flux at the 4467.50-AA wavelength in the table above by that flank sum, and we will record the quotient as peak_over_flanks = 0.53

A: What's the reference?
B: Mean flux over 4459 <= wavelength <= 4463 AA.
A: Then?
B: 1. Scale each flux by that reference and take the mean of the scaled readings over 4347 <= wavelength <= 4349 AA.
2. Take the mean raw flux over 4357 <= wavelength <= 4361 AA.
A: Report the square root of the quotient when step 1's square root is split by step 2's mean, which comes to 0.257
